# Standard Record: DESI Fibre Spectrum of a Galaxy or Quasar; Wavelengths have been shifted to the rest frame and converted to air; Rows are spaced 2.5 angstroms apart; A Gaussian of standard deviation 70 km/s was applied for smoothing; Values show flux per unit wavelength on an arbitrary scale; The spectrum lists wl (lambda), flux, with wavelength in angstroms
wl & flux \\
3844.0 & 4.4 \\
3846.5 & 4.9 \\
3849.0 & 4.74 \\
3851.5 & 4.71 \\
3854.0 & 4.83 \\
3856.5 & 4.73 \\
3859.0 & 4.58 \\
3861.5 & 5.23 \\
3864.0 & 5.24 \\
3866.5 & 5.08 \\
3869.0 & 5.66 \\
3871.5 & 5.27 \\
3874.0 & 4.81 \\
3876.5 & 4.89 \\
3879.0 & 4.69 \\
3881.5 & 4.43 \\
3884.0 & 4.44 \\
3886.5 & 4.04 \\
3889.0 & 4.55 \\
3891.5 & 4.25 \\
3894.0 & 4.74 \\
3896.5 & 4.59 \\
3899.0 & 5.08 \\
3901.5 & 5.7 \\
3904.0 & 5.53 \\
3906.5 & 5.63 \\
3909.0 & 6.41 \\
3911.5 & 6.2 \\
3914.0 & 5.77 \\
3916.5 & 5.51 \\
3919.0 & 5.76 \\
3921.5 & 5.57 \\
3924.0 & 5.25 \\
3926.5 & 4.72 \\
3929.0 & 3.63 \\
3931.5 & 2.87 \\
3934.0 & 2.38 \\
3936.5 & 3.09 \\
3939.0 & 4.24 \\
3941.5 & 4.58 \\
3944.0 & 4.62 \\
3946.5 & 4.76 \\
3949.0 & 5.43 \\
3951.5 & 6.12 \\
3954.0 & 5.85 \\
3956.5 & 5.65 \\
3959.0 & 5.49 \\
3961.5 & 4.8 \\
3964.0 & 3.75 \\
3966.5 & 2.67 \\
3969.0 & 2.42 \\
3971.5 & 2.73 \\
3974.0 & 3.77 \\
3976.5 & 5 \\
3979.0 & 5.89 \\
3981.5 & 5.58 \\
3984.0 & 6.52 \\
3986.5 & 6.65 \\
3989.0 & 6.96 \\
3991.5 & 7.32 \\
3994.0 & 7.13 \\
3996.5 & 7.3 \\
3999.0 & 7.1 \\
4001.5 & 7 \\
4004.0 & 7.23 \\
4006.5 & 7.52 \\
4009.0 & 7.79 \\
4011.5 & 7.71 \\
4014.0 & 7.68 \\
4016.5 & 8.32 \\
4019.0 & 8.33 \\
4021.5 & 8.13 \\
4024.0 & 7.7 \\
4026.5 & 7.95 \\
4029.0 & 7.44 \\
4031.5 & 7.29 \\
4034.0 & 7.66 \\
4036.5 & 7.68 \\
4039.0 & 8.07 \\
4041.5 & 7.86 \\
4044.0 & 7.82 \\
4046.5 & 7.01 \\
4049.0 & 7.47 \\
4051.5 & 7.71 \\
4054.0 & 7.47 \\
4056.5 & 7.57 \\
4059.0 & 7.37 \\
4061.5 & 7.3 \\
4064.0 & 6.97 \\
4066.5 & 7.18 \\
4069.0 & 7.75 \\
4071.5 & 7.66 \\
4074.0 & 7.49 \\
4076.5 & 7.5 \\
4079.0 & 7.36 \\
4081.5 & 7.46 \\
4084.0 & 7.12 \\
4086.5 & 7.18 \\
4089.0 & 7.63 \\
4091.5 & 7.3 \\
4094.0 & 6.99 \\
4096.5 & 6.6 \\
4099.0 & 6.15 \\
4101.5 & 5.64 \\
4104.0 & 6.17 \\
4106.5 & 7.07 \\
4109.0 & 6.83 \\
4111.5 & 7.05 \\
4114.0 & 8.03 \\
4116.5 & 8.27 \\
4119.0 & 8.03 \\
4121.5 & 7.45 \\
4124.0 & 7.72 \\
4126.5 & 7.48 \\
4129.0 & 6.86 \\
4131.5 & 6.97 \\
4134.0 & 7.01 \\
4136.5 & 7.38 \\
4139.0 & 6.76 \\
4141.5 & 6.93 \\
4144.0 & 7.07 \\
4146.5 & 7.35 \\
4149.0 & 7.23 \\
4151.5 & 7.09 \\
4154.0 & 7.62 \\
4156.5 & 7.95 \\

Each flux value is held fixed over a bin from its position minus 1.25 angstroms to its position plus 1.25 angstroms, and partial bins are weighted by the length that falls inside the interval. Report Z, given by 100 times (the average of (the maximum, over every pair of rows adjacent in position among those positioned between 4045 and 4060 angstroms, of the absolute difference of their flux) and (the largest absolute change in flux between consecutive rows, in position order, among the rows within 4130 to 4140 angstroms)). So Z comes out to 54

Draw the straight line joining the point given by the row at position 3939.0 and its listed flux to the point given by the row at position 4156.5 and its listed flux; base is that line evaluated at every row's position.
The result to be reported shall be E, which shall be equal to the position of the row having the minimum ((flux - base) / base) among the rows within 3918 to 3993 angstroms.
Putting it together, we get 3969.0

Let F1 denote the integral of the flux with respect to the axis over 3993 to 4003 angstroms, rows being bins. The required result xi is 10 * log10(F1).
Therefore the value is 18.5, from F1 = 71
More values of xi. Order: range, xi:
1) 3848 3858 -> 16.8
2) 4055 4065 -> 18.6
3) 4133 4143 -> 18.5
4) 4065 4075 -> 18.8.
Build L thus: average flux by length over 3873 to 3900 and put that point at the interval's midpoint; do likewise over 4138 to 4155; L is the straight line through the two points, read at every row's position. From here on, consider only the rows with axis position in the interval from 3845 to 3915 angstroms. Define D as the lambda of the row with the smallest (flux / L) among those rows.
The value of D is 3886.5 angstroms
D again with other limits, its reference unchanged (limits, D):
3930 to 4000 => 3969.0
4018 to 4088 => 4084.0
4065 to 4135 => 4101.5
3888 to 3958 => 3934.0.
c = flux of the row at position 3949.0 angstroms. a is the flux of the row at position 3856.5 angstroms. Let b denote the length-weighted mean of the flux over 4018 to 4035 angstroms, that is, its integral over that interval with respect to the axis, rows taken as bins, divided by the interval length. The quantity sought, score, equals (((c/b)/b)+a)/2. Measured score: 2.41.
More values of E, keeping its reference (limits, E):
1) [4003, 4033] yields 4031.5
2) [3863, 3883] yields 3881.5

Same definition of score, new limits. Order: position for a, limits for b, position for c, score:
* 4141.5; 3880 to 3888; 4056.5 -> 3.67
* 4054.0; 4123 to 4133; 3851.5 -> 3.78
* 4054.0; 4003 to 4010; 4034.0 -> 3.80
